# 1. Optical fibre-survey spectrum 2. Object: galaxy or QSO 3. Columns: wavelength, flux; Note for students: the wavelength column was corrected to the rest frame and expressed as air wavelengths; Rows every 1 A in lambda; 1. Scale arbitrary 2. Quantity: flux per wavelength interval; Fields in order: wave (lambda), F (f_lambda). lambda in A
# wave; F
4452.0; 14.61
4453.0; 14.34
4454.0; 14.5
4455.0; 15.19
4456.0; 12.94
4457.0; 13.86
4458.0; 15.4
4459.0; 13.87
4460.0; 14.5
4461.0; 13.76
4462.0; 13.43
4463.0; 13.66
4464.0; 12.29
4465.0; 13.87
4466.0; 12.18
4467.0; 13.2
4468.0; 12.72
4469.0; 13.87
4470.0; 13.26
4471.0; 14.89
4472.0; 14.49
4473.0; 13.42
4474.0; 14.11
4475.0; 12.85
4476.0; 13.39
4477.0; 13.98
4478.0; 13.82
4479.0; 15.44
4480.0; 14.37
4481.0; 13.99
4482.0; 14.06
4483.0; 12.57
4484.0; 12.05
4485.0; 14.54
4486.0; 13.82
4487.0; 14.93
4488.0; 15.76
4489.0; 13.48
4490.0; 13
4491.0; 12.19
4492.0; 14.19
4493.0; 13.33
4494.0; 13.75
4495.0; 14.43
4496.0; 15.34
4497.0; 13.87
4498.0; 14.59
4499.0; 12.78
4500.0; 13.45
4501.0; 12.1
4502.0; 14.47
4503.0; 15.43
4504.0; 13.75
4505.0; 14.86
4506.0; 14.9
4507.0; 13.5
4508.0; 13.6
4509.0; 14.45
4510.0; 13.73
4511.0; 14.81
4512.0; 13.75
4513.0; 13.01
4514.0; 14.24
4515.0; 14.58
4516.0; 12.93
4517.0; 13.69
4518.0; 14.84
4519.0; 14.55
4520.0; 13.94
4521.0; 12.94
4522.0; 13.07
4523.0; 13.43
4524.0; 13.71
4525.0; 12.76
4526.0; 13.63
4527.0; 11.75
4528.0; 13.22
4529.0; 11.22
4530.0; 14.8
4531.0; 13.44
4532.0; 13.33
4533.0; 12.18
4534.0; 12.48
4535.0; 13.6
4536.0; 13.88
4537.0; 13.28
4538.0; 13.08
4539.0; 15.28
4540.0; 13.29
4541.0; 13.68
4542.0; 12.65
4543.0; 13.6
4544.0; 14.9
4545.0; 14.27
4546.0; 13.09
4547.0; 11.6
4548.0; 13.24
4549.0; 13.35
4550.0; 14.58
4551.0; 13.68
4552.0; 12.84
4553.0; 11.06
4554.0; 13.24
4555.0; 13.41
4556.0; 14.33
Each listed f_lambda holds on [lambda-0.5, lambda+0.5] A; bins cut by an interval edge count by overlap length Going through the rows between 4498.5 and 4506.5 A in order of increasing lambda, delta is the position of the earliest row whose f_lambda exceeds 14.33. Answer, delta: 4502.0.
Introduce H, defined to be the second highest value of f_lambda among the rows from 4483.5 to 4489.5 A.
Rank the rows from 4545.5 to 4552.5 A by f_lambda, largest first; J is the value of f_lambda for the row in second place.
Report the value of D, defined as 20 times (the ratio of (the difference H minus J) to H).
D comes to 1.7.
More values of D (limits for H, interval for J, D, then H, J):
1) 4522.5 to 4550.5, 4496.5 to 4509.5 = 0.0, 14.9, 14.9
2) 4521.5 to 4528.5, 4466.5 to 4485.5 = -1.8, 13.63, 14.89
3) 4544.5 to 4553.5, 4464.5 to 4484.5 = -0.9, 14.27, 14.89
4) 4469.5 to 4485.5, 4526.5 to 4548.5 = 0.0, 14.89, 14.9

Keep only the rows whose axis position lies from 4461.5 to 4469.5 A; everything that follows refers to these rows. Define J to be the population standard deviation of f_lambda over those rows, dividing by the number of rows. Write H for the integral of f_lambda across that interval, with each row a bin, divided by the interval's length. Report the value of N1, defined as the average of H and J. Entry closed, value 6.89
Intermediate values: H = 13.2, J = 0.64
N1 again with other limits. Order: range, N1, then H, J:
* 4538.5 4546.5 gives 7.35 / 13.8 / 0.85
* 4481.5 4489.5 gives 7.52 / 13.9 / 1.14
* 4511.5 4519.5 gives 7.31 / 13.9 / 0.68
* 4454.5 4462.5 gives 7.46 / 14.1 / 0.79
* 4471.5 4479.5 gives 7.34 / 13.9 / 0.74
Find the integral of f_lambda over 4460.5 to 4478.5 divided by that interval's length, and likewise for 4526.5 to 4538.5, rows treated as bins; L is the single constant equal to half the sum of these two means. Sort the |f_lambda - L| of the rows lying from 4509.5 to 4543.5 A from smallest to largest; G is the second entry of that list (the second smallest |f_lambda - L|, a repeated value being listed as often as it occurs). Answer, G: 0.02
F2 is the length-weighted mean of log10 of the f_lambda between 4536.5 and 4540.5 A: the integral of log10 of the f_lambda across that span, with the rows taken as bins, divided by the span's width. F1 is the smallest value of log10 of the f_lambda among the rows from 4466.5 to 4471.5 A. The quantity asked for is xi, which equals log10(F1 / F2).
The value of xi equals -0.013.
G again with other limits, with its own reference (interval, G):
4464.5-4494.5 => 0.06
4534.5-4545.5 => 0.02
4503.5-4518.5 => 0.26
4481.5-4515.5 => 0.18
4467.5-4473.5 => 0.15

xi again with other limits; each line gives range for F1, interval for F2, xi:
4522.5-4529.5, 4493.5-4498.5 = -0.042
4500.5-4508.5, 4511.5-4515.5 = -0.023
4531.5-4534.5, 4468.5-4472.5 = -0.025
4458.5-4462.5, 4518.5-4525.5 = -0.001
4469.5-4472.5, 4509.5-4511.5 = -0.012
